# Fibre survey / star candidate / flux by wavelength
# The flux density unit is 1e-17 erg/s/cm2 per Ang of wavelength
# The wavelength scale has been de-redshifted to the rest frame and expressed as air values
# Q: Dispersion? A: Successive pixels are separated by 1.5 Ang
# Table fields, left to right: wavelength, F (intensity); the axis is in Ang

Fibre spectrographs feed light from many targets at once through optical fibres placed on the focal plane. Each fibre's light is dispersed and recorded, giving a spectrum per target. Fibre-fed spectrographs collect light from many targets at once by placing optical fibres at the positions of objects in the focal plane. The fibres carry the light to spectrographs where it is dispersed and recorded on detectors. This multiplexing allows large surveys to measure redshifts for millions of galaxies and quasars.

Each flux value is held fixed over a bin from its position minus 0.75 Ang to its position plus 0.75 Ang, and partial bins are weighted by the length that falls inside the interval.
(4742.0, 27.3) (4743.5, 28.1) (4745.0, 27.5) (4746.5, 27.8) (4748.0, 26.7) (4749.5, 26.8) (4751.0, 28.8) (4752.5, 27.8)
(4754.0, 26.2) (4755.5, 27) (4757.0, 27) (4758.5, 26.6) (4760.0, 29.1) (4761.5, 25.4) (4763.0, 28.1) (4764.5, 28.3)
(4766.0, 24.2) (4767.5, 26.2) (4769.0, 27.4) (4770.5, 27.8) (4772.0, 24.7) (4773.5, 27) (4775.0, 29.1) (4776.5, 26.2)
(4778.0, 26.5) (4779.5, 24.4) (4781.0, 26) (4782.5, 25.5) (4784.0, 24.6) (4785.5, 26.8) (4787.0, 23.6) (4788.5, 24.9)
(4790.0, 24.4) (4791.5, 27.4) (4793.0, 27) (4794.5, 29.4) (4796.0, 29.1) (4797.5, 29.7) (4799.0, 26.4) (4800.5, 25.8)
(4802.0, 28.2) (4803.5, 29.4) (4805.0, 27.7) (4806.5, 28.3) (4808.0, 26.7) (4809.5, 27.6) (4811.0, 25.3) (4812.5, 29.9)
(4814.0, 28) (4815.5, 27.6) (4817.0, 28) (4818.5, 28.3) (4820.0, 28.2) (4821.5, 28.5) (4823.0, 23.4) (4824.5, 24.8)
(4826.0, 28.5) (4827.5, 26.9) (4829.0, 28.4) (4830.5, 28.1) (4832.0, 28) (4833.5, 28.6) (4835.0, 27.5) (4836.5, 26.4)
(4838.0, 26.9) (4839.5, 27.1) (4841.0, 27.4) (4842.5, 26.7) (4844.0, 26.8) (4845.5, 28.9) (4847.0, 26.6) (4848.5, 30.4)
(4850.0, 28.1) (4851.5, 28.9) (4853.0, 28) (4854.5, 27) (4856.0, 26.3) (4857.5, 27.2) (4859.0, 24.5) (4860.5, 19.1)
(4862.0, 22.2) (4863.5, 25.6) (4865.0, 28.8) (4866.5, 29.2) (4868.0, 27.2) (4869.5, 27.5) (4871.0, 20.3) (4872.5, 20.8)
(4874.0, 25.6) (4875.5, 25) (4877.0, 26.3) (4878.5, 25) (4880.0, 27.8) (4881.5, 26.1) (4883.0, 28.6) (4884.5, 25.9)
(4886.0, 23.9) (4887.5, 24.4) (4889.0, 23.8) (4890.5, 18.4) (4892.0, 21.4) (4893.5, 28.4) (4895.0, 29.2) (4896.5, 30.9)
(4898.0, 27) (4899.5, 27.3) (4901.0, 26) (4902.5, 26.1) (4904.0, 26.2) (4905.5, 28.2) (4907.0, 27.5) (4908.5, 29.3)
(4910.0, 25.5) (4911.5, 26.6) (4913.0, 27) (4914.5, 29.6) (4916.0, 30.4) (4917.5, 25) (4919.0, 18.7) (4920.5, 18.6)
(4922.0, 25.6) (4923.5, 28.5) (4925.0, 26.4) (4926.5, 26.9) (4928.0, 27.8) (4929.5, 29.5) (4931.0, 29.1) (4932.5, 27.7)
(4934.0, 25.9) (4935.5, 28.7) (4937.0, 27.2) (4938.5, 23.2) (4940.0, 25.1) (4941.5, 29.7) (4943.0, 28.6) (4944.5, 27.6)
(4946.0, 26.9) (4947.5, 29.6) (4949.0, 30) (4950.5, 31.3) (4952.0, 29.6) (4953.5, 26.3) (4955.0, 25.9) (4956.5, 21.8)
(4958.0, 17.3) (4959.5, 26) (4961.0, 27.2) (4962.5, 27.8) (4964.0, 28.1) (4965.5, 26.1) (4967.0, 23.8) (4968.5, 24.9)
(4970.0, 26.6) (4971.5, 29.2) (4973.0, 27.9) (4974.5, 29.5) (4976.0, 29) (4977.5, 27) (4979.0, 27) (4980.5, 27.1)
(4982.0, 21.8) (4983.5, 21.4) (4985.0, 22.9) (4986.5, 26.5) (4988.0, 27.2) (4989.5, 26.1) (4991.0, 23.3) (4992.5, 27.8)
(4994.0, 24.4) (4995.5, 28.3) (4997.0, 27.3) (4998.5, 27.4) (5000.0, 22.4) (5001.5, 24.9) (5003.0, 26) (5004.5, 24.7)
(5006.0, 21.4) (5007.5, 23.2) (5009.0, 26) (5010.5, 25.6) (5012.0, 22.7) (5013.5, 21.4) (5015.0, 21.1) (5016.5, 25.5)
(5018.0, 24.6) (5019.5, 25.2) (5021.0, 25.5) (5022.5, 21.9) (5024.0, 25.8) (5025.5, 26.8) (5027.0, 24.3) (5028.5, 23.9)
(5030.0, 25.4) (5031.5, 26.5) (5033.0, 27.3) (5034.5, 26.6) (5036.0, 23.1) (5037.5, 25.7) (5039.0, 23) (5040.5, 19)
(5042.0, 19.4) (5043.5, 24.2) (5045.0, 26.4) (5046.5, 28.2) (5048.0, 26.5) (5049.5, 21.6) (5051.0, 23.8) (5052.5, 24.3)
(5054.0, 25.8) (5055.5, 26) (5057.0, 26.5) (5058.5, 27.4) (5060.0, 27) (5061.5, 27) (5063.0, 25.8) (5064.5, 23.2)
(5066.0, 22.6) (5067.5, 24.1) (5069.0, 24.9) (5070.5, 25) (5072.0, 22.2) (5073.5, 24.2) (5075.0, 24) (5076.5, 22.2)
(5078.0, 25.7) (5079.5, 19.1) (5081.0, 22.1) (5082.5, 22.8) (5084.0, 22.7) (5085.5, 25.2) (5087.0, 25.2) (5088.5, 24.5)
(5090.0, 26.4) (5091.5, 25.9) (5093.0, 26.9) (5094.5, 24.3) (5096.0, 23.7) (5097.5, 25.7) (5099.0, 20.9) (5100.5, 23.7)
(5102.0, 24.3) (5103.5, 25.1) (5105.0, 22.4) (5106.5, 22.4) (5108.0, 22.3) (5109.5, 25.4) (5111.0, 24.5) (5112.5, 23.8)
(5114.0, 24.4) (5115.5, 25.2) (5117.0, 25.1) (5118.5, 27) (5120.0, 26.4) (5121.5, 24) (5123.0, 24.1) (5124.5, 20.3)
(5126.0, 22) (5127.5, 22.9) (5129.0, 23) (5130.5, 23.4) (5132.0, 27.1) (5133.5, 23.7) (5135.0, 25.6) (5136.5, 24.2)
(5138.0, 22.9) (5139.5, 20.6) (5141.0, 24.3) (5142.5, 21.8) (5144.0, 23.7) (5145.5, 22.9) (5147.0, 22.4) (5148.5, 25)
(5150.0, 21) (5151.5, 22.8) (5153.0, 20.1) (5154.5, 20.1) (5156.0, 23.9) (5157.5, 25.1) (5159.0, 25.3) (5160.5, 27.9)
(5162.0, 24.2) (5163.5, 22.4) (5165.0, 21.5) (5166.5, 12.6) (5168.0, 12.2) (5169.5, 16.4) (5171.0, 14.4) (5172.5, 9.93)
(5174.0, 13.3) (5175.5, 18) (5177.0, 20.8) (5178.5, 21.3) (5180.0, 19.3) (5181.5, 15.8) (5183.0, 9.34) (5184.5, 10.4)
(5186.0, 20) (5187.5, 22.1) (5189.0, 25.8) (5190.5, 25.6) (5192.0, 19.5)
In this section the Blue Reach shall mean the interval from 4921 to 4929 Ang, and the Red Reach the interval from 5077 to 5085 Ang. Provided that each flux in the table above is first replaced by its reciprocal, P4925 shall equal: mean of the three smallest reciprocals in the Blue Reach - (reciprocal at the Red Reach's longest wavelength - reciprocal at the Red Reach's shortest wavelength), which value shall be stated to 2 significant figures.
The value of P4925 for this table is 0.031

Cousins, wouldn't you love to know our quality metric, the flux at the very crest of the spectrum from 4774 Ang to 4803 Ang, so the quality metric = 29.7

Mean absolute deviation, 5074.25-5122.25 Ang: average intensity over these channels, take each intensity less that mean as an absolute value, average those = 1.4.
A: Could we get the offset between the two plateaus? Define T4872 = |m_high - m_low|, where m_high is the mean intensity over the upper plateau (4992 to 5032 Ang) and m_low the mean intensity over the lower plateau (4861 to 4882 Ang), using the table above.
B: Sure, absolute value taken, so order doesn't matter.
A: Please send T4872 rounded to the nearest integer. 1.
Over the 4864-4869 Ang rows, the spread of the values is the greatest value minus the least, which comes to 2.0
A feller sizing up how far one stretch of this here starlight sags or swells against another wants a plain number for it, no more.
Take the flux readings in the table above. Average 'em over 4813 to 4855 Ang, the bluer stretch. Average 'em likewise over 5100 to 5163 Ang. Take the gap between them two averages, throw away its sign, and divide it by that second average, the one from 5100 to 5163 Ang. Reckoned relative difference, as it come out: 0.16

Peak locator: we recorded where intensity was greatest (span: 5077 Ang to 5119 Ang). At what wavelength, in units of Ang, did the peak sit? 5118.5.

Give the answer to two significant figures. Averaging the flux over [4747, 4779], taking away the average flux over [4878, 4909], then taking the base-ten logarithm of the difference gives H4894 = -0.13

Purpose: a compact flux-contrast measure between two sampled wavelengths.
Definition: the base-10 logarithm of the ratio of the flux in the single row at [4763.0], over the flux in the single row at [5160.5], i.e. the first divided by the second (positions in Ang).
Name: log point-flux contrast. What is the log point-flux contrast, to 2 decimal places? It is 0.00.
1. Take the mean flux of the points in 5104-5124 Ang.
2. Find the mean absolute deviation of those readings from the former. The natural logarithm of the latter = 0.12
